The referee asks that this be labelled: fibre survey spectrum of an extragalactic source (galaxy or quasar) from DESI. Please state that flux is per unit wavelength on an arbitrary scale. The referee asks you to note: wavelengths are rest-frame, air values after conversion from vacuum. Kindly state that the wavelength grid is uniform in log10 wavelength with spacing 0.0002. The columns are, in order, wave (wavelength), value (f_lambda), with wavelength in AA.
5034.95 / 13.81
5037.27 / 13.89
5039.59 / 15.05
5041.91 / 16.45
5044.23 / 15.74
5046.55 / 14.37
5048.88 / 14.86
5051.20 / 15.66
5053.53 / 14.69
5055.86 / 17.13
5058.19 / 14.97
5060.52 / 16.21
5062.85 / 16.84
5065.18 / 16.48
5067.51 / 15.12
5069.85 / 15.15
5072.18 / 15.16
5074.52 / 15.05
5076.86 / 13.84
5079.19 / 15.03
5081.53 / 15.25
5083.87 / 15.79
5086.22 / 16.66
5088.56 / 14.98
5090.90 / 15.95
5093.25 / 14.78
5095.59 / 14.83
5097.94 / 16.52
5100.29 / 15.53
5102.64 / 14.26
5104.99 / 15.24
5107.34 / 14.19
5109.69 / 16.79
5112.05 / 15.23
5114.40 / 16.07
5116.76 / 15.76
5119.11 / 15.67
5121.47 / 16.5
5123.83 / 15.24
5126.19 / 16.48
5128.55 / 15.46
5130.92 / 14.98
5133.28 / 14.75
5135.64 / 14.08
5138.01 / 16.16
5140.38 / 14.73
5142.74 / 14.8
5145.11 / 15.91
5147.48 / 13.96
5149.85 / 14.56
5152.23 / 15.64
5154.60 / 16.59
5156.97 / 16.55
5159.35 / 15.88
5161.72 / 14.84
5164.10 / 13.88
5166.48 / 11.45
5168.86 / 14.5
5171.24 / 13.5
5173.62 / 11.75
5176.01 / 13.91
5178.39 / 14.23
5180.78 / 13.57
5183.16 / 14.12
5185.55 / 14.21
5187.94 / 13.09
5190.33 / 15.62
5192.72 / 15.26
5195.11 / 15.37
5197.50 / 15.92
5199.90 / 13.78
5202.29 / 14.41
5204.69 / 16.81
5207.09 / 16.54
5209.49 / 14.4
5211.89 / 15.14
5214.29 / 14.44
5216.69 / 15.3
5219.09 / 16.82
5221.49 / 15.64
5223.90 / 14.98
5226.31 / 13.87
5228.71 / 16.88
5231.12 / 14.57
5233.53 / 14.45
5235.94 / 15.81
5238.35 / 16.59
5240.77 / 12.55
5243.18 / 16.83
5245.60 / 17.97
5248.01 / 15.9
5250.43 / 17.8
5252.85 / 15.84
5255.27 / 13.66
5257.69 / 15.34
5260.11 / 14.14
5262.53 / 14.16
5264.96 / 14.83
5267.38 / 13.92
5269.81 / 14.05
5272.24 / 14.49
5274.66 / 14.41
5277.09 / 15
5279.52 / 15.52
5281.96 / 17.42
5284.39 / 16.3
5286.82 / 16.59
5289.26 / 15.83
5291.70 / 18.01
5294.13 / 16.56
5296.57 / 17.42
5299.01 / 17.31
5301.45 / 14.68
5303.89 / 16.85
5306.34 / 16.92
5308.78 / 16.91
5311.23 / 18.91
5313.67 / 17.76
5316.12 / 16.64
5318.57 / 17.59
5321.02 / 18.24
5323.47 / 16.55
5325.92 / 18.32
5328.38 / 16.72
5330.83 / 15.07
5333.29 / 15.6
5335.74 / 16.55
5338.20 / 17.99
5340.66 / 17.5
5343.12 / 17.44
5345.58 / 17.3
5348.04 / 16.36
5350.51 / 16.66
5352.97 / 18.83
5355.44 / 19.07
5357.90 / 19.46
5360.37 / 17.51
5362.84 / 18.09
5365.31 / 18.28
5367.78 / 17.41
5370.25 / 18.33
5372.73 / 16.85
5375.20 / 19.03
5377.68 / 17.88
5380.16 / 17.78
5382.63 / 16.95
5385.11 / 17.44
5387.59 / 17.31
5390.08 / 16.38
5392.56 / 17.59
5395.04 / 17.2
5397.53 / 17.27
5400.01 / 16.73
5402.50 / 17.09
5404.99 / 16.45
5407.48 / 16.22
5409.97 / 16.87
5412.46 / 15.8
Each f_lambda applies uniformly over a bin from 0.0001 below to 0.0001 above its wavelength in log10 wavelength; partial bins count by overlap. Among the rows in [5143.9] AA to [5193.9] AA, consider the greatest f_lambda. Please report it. 16.59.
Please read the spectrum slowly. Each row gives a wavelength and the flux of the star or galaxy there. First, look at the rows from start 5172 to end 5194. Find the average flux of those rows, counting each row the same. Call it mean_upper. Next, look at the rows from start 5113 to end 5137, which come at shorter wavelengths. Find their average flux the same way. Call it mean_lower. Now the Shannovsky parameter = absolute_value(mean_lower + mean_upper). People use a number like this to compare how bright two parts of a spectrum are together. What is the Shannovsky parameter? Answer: 29.5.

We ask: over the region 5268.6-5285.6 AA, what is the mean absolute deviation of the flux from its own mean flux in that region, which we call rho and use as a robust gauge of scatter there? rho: 0.9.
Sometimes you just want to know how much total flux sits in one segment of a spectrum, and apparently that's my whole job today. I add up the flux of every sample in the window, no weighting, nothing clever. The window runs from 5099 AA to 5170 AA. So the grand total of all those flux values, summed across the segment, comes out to 456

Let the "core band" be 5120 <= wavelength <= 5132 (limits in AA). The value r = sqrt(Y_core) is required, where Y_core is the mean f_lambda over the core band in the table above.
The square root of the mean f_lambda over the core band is 3.97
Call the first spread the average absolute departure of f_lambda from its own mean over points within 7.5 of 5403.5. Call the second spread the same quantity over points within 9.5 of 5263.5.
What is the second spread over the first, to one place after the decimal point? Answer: 1.4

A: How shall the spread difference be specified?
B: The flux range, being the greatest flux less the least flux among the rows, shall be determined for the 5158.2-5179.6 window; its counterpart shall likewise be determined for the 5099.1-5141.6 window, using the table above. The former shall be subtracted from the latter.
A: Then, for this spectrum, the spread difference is -2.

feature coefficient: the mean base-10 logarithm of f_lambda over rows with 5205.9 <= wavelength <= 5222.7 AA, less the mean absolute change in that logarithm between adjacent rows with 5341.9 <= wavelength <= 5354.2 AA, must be 1.167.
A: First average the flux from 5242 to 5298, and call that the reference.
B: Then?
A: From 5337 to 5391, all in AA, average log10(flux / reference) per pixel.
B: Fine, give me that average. 0.05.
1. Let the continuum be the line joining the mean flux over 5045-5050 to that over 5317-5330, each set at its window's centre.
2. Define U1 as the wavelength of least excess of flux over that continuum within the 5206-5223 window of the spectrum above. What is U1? 5214.29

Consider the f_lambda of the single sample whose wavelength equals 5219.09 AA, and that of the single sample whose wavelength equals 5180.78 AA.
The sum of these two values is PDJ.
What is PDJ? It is 30.4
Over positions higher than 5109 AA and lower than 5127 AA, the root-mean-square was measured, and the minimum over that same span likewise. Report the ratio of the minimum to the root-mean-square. 0.953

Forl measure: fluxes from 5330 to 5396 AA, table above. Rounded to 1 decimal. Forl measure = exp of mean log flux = 17.4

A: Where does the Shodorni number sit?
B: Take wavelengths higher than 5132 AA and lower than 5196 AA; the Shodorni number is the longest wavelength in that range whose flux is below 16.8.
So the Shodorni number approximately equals 5195.11 AA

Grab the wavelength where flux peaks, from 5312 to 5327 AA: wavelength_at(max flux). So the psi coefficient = 5325.92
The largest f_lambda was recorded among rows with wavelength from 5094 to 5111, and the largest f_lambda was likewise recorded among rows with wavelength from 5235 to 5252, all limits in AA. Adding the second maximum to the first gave 34.8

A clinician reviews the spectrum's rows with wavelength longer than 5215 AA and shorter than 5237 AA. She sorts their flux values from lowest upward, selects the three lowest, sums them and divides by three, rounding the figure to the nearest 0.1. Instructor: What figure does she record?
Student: 14.3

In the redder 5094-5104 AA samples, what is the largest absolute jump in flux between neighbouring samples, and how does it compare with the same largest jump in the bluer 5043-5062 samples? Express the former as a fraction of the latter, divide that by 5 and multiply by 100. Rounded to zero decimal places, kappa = 14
